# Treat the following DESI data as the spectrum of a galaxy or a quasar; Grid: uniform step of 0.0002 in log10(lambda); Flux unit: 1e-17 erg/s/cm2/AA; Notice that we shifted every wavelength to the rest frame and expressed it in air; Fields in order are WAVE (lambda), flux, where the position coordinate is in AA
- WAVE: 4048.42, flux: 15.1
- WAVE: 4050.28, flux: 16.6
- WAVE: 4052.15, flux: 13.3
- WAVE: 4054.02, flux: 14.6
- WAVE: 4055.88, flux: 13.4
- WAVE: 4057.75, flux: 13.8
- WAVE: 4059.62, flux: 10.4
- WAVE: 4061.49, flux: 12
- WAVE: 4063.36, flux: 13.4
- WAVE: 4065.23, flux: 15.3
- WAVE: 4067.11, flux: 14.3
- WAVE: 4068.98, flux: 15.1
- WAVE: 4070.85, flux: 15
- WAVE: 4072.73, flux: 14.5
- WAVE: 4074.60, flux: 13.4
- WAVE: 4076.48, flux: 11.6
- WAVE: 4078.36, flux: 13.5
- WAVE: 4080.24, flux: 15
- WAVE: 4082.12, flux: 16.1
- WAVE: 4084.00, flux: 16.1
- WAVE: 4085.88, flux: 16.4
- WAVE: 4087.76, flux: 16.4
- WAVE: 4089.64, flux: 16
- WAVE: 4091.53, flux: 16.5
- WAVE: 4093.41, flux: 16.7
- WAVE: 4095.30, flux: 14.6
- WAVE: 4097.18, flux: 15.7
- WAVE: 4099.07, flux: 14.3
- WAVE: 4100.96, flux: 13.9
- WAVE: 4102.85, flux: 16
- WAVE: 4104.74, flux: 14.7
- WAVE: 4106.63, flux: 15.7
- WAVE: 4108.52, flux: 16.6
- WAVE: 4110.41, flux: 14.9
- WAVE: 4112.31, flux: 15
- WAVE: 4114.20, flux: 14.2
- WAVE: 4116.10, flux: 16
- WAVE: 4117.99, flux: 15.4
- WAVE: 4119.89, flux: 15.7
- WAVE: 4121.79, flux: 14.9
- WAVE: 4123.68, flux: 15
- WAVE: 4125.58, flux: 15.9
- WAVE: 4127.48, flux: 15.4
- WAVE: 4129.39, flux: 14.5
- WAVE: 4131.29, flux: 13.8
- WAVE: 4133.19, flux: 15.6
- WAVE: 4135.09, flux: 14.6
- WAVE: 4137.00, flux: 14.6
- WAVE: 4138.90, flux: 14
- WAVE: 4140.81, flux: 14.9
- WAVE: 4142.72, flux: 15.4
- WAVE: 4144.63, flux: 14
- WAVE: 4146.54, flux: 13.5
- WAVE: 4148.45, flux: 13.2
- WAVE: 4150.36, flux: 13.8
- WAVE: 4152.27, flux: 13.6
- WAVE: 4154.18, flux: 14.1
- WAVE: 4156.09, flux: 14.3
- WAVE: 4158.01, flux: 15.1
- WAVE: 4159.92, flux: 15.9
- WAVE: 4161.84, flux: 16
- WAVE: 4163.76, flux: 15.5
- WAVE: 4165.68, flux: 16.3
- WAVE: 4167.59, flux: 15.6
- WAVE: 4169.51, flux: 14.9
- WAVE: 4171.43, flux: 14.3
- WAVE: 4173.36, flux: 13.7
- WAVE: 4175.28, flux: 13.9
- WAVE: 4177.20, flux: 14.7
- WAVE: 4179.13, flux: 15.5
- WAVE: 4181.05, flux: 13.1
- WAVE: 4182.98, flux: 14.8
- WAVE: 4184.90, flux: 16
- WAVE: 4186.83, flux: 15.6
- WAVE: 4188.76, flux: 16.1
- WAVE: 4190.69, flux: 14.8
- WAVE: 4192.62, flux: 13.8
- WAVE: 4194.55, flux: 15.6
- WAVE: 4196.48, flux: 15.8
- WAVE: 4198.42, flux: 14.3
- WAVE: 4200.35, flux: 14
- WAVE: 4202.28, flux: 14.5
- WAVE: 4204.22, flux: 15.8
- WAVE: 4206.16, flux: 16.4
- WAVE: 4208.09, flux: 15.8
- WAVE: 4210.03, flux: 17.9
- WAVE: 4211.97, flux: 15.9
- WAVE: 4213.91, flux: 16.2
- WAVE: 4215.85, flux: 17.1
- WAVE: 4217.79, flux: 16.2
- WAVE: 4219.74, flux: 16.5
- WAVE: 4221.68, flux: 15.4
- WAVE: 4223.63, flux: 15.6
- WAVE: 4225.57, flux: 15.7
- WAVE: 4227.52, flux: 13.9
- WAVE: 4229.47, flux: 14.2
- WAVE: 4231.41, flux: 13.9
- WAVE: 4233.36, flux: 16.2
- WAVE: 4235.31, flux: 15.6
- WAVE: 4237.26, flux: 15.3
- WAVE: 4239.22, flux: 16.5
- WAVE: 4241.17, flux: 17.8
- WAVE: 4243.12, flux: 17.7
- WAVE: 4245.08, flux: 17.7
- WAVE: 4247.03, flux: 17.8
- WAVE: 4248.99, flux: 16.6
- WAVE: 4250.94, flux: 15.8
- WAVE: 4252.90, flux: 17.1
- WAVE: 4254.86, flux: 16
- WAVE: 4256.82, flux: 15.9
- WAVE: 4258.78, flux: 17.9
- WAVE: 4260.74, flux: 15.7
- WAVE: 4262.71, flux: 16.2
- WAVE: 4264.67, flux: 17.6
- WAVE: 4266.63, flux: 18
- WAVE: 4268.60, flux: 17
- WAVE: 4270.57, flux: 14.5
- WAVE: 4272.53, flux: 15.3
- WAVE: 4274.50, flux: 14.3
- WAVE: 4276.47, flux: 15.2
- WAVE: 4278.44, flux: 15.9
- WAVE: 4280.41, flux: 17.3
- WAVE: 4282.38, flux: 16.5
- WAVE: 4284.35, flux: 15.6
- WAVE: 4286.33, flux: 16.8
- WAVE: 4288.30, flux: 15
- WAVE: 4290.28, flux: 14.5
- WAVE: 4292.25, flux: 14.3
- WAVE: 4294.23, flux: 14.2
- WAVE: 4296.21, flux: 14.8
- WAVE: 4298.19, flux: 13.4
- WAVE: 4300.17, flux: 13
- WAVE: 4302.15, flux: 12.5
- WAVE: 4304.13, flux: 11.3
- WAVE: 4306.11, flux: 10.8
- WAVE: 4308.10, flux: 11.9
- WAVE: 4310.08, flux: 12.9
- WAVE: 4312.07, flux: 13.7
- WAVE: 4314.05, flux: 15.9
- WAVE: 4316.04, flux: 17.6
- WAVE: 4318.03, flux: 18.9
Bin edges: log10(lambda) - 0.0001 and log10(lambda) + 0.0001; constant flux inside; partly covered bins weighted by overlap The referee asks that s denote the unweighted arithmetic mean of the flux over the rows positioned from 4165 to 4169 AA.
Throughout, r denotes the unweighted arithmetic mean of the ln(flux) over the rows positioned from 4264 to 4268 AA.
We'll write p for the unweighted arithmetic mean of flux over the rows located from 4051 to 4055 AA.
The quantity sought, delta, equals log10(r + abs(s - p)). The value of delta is 0.69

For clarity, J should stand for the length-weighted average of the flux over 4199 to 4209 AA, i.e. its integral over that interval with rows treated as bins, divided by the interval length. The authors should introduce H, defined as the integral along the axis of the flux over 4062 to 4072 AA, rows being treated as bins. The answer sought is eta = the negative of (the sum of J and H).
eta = -160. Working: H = 145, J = 15.3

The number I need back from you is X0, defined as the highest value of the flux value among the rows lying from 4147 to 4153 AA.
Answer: 13.8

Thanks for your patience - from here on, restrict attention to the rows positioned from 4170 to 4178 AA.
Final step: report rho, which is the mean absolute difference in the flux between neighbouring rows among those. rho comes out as 0.53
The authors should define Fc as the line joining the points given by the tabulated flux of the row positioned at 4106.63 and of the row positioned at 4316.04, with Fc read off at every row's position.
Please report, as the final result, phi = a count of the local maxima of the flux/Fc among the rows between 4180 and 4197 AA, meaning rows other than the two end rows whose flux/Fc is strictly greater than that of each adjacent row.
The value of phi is 2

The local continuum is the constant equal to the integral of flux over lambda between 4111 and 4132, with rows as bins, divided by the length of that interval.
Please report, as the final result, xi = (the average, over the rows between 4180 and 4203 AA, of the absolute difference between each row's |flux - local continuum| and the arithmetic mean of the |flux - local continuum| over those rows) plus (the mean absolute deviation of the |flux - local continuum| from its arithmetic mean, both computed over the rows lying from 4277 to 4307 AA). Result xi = 1.3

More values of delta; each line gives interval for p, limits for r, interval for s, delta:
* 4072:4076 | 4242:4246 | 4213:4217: 0.75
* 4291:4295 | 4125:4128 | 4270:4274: 0.53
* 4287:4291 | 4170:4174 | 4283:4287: 0.61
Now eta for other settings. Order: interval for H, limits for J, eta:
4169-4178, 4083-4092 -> -145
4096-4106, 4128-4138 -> -164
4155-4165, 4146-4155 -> -167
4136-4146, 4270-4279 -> -160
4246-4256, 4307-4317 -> -181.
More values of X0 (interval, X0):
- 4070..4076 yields 15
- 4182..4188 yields 16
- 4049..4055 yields 16.6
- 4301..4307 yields 12.5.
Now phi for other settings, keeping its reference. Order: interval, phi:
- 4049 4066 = 2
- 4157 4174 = 2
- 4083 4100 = 3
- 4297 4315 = 0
